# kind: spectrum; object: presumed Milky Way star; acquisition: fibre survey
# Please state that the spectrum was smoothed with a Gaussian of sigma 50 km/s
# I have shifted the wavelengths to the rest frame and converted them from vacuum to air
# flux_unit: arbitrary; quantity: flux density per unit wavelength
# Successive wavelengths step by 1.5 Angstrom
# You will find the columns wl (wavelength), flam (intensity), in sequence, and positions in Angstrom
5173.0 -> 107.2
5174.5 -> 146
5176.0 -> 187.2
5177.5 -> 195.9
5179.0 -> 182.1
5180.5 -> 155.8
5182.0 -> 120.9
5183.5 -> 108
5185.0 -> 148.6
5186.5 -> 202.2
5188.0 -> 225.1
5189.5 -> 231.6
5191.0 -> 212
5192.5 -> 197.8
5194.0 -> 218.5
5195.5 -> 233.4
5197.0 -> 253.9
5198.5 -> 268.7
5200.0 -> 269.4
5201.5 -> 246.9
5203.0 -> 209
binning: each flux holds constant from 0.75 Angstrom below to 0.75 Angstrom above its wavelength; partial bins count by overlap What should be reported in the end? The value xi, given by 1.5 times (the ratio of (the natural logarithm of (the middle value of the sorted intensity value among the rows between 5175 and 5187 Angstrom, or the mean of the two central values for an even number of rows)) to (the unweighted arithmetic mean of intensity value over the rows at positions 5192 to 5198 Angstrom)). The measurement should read 0.034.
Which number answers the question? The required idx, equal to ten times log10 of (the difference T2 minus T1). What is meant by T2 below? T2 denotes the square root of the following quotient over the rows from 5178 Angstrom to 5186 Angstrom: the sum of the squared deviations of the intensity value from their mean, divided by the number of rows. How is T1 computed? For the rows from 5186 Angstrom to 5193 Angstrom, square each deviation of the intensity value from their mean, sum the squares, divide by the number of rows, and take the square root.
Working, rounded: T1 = 12.9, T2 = 26.2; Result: 11.2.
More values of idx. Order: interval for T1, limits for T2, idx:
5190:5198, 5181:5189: 14.2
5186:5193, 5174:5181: 7.9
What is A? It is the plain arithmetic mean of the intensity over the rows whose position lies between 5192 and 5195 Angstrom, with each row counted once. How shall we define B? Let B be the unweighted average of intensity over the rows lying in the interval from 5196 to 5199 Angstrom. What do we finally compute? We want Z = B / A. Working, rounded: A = 208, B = 261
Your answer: 1.3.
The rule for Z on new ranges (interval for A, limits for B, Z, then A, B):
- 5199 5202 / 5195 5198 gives 0.9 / 258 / 244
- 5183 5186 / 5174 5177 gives 1.3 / 128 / 167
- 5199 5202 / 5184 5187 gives 0.7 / 258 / 175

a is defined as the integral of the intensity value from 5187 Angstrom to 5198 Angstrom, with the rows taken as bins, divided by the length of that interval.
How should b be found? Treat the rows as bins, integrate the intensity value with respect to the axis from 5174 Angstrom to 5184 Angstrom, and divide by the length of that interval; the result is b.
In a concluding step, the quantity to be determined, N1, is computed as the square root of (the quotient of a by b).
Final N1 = 1.19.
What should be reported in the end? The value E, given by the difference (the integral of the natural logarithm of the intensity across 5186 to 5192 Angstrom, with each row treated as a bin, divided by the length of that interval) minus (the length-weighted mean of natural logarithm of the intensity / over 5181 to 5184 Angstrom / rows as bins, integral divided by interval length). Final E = 0.61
